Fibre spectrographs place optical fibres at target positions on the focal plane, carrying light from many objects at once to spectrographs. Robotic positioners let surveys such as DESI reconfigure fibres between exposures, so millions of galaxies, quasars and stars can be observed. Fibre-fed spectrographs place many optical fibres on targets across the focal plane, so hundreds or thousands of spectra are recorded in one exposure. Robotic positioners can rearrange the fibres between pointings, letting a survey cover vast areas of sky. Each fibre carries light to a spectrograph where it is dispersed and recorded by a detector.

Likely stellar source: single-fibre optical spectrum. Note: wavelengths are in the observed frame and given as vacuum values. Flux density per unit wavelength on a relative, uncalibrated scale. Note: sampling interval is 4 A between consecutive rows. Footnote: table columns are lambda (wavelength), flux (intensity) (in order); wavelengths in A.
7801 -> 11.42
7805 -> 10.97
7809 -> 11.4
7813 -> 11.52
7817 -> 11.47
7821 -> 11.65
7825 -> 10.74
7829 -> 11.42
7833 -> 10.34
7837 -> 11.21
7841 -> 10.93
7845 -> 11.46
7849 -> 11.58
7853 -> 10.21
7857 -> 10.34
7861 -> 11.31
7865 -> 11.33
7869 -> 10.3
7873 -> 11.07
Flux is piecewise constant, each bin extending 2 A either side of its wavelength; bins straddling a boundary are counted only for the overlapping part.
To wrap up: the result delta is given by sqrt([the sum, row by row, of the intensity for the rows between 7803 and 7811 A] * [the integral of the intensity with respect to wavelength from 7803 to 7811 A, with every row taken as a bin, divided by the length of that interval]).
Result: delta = 16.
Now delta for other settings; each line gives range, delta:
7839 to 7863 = 27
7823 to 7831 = 16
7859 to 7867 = 16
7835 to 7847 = 19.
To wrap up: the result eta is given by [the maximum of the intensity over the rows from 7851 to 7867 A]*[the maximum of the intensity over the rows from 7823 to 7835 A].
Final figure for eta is 129.4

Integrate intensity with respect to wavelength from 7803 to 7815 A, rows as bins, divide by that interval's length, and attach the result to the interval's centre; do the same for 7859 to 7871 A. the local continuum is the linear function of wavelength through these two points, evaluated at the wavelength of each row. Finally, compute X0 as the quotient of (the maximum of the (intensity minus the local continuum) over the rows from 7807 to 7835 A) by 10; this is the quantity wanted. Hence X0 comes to 0.042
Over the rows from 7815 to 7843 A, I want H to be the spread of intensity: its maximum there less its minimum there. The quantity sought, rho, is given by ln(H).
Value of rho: 0.27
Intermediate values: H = 1.31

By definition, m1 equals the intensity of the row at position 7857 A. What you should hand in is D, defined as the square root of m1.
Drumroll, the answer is 3.216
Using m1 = 10.34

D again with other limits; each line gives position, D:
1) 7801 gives 3.379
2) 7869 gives 3.209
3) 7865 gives 3.366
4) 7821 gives 3.413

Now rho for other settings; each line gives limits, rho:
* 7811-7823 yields -1.71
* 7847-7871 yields 0.31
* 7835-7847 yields -0.63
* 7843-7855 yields 0.31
